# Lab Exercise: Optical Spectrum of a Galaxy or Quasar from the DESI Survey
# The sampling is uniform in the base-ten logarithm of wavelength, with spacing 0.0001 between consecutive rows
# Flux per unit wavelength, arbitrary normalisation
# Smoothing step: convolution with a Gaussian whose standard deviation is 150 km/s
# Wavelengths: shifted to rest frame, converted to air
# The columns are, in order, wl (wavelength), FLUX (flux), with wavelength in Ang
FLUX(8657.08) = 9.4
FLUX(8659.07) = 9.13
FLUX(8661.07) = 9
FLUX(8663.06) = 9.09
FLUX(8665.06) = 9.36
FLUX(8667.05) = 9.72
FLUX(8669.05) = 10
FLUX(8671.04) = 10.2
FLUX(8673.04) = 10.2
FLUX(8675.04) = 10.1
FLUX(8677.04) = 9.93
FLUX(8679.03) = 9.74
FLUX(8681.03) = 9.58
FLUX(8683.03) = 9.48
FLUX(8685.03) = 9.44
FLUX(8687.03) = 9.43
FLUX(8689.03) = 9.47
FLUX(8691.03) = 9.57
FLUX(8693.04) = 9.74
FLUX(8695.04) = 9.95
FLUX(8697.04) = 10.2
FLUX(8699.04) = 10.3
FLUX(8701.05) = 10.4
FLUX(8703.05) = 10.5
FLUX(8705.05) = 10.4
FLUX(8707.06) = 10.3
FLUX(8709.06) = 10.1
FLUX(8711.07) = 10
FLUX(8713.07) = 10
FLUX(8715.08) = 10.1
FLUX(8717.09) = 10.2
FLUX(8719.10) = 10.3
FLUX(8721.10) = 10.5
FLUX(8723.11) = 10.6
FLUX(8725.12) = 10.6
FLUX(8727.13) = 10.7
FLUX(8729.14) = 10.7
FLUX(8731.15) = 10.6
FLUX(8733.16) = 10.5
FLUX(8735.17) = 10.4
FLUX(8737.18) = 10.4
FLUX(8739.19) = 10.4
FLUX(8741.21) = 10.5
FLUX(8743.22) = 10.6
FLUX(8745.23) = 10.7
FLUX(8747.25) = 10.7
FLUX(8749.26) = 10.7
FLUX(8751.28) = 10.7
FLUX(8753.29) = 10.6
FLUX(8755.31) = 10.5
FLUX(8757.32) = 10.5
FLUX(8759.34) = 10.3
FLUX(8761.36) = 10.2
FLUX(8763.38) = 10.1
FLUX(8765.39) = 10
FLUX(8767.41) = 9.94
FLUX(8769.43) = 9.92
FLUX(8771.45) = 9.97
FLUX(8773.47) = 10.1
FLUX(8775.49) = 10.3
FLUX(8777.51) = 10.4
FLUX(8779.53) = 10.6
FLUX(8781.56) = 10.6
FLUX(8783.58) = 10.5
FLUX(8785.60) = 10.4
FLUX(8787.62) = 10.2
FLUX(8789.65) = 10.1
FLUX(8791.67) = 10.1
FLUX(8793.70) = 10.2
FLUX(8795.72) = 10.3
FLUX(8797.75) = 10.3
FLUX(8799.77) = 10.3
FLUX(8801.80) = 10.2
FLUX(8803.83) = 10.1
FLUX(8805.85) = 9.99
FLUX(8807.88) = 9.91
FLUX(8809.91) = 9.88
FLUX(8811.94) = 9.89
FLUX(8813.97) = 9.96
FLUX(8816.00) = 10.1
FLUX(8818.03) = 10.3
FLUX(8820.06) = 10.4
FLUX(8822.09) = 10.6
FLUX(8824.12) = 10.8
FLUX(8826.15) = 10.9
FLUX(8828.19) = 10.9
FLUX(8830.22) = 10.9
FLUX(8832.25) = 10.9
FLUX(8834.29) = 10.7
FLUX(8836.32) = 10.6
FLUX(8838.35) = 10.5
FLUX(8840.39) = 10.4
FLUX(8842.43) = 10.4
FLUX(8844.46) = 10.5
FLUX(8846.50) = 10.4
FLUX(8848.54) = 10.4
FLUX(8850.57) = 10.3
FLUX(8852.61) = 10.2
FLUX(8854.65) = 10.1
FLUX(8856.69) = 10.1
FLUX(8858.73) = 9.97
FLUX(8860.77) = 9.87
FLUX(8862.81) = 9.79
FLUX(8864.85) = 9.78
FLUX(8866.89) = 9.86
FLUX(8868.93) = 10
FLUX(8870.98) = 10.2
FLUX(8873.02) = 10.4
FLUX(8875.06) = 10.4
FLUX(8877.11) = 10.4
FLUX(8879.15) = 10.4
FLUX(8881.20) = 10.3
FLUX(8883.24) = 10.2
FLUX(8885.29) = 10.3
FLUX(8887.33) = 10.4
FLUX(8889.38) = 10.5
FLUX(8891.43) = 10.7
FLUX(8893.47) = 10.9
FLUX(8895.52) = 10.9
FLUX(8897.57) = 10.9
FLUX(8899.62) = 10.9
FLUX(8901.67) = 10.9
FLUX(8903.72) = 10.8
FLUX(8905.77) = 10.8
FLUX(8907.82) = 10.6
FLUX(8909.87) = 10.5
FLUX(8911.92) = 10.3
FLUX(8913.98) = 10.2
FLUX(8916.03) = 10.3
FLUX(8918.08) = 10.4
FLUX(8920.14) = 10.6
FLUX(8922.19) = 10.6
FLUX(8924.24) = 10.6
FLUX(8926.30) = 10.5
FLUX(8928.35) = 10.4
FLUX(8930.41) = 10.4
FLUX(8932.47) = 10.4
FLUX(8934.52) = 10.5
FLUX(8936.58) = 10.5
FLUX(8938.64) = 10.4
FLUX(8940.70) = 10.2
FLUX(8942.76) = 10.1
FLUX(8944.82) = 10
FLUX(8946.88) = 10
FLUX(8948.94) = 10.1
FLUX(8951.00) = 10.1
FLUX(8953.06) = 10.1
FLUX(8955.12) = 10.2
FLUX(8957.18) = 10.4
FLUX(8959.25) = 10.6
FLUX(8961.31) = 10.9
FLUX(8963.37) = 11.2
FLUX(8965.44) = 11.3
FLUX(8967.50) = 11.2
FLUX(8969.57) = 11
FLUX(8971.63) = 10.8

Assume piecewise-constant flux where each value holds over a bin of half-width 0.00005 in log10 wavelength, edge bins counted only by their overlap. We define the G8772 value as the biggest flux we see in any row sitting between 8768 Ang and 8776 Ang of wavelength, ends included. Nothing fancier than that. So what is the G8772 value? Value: 10.3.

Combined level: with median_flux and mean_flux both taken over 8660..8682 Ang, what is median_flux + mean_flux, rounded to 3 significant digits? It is 19.5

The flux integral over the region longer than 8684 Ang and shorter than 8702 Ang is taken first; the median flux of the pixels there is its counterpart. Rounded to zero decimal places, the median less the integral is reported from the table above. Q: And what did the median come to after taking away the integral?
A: -167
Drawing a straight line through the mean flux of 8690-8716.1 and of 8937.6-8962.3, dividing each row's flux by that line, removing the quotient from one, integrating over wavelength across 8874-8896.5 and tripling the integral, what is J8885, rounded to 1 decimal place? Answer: -1.8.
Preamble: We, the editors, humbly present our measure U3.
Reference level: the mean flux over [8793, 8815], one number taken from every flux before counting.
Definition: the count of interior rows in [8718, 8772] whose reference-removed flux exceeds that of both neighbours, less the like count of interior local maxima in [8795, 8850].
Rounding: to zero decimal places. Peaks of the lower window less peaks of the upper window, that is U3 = -1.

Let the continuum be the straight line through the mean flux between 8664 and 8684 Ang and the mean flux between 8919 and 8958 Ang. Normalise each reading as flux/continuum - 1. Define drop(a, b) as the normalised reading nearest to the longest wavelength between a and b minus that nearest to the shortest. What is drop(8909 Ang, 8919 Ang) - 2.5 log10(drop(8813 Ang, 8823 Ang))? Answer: 3.01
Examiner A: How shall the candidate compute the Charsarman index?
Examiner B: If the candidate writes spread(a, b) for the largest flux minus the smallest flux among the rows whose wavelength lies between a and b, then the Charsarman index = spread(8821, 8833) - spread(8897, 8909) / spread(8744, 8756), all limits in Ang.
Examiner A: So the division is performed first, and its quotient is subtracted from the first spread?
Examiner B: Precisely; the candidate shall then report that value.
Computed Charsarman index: -1.2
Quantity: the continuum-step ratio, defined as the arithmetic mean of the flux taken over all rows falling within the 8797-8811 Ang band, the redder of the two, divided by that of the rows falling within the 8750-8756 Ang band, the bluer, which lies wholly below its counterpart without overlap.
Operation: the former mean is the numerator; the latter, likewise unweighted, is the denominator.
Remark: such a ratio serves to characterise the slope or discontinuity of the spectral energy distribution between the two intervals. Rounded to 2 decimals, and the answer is 0.95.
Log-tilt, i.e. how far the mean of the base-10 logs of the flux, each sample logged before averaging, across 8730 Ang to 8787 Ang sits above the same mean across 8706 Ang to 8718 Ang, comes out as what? 0.012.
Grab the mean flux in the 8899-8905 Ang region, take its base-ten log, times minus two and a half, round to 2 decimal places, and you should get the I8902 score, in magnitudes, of -2.59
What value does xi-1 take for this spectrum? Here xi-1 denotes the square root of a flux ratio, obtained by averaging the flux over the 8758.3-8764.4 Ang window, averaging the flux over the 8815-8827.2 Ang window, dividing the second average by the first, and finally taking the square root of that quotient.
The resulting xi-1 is 1.02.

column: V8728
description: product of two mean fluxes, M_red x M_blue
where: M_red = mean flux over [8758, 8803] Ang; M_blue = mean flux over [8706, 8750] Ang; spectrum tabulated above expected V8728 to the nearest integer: 107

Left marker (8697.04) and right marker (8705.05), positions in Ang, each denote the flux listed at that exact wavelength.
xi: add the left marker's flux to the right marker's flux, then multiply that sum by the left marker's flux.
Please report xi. 210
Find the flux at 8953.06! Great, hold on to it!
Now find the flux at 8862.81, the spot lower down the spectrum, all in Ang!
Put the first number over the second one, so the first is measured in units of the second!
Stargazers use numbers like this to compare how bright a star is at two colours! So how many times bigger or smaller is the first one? 1.03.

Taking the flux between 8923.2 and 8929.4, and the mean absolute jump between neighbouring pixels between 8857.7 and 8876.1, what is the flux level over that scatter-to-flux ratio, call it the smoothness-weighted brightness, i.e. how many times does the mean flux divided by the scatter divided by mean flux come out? 1089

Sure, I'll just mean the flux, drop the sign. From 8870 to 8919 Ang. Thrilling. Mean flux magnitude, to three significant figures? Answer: 10.5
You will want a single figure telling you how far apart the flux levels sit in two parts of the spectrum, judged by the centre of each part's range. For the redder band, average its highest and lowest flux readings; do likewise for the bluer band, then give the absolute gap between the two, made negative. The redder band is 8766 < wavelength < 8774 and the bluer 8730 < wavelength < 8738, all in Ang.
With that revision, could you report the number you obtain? -0.49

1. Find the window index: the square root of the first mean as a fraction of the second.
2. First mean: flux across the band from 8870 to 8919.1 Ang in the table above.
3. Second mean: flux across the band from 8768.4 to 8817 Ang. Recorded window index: 1.02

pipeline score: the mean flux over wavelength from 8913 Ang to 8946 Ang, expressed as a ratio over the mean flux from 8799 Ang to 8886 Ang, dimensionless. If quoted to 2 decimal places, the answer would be 1.01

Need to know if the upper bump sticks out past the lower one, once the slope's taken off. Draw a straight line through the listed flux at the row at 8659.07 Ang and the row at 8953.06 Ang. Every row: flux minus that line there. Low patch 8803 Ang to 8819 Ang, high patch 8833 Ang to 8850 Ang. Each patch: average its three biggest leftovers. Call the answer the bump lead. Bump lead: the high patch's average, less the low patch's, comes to 0.36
